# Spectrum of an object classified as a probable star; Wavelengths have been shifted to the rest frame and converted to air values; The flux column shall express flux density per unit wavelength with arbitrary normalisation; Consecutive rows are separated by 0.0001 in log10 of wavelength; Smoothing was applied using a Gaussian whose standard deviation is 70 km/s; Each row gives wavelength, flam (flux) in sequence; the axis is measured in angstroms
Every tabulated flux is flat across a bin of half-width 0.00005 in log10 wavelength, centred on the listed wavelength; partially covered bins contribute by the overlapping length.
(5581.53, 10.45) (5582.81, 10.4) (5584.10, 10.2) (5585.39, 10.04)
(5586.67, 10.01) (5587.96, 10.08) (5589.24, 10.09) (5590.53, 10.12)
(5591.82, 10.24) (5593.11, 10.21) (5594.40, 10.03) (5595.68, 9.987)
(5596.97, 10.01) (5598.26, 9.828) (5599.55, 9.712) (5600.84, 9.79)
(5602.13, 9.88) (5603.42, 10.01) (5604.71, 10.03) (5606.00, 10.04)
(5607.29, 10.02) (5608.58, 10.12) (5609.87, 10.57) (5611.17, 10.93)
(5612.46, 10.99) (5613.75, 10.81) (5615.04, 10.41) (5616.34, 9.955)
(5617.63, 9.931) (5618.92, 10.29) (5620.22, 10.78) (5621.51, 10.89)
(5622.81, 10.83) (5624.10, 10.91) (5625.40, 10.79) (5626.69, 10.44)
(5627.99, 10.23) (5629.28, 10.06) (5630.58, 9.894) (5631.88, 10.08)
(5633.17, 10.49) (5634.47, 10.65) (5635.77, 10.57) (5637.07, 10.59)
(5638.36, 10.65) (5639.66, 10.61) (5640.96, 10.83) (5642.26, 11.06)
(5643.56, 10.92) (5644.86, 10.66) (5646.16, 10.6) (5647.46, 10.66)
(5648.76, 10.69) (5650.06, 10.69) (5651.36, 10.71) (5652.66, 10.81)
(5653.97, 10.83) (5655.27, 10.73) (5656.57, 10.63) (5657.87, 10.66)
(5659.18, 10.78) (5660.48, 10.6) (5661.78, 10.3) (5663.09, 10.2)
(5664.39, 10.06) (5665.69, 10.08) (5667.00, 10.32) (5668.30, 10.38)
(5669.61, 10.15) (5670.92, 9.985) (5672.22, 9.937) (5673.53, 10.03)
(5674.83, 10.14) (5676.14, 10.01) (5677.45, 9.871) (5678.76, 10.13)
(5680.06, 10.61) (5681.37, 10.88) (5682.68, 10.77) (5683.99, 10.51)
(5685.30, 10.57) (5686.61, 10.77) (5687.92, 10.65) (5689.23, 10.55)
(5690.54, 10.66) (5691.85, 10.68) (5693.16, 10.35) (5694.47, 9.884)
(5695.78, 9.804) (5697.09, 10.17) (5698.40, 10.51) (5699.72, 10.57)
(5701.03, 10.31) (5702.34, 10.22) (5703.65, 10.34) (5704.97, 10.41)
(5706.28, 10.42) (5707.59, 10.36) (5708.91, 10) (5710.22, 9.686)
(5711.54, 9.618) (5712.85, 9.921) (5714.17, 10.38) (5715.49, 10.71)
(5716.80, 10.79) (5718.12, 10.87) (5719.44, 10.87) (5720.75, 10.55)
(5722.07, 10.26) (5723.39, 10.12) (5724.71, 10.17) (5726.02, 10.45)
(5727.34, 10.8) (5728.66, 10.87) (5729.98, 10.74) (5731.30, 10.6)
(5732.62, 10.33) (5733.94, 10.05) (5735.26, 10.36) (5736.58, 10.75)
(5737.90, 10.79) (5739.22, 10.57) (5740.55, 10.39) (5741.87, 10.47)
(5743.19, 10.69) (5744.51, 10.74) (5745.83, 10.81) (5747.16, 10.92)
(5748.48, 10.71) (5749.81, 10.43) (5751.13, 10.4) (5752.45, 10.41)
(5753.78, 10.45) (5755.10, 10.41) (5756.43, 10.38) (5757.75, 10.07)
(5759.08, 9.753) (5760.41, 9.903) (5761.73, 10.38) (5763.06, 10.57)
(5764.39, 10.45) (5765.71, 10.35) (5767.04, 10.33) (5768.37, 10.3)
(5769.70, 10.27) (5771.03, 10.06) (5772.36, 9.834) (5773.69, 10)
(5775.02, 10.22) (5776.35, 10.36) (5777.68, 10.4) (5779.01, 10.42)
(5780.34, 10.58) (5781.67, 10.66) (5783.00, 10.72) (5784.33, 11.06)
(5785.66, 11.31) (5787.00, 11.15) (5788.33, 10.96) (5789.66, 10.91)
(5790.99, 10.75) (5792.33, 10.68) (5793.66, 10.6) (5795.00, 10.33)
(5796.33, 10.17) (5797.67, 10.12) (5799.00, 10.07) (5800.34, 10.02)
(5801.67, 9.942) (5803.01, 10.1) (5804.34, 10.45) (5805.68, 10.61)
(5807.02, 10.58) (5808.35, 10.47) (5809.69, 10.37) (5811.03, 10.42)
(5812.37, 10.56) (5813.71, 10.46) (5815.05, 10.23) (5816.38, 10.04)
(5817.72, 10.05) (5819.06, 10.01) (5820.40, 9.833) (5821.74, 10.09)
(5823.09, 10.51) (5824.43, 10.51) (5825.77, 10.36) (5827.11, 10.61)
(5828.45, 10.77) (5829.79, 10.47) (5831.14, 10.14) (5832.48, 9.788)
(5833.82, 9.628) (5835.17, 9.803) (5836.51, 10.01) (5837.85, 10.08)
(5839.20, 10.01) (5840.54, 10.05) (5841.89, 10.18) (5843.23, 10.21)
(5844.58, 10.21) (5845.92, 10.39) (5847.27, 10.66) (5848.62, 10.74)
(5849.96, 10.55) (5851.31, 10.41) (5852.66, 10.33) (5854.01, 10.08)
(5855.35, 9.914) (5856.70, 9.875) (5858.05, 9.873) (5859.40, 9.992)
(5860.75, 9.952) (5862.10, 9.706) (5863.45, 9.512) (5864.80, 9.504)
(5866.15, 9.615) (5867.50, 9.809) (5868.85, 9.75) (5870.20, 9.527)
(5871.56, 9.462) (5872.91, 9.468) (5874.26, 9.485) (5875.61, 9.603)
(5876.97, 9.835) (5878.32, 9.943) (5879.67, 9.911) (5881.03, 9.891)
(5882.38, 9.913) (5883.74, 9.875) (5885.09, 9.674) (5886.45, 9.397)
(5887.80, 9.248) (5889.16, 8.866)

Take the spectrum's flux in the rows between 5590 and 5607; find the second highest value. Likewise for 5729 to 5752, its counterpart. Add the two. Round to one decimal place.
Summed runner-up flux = 21.0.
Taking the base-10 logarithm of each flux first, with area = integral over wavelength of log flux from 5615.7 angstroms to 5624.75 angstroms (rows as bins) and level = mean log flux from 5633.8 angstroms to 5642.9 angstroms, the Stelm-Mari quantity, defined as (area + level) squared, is 106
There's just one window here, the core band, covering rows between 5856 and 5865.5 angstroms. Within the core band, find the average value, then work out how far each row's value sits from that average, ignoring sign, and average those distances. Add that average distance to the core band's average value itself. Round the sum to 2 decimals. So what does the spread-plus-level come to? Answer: 9.94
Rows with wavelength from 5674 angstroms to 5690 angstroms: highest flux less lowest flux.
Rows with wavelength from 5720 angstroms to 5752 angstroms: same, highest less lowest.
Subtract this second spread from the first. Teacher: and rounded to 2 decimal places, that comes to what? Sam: 0.14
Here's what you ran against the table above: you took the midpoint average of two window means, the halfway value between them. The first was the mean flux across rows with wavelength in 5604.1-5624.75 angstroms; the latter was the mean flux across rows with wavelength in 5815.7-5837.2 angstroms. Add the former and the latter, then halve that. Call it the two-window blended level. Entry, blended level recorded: 10.3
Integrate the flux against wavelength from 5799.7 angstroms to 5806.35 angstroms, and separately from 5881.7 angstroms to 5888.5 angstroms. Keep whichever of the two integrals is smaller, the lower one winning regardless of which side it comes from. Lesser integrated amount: 65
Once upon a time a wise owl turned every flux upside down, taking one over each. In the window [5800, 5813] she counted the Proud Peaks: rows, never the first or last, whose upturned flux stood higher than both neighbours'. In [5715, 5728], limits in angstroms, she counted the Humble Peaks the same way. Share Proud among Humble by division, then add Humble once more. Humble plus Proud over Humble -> 3.0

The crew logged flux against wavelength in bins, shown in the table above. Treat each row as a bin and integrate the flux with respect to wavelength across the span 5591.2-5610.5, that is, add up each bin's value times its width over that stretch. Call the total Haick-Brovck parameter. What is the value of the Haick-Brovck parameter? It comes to 194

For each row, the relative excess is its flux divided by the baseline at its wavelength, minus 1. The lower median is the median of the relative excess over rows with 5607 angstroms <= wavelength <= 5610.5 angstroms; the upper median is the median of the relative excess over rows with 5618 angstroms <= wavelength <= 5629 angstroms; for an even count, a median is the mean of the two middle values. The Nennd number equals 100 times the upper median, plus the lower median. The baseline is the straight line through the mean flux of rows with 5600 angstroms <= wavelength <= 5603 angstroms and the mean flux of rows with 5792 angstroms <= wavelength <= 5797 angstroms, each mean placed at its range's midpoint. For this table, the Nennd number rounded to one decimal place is 8.9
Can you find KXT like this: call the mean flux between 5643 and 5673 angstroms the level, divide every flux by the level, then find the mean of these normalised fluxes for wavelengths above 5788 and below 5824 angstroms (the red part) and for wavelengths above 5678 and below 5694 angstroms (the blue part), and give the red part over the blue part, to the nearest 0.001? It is 0.977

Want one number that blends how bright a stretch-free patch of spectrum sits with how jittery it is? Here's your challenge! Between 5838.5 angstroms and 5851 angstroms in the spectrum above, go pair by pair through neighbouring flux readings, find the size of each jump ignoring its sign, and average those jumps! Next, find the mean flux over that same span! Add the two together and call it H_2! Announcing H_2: 10.45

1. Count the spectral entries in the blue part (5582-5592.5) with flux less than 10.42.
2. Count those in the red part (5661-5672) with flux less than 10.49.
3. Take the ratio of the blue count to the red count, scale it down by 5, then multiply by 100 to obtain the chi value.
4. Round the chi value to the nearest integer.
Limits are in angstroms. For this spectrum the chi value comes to 20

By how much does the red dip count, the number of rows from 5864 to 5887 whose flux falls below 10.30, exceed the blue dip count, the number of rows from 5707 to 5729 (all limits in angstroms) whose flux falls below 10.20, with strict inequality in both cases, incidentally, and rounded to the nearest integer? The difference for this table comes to 11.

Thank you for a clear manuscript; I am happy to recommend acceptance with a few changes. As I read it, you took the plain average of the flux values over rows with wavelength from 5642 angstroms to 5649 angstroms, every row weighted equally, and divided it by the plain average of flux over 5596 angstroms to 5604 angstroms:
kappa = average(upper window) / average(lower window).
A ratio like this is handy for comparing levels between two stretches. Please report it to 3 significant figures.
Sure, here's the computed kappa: 1.09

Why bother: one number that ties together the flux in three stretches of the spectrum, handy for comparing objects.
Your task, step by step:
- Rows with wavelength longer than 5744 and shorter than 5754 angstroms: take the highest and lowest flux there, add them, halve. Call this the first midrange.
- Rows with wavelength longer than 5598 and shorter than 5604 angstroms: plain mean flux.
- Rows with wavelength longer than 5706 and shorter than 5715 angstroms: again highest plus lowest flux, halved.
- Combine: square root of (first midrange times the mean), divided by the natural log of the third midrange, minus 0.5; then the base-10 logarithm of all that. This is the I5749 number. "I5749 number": 0.596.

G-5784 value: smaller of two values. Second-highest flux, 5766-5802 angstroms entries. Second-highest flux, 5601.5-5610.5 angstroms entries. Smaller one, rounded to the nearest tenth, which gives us 10.1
